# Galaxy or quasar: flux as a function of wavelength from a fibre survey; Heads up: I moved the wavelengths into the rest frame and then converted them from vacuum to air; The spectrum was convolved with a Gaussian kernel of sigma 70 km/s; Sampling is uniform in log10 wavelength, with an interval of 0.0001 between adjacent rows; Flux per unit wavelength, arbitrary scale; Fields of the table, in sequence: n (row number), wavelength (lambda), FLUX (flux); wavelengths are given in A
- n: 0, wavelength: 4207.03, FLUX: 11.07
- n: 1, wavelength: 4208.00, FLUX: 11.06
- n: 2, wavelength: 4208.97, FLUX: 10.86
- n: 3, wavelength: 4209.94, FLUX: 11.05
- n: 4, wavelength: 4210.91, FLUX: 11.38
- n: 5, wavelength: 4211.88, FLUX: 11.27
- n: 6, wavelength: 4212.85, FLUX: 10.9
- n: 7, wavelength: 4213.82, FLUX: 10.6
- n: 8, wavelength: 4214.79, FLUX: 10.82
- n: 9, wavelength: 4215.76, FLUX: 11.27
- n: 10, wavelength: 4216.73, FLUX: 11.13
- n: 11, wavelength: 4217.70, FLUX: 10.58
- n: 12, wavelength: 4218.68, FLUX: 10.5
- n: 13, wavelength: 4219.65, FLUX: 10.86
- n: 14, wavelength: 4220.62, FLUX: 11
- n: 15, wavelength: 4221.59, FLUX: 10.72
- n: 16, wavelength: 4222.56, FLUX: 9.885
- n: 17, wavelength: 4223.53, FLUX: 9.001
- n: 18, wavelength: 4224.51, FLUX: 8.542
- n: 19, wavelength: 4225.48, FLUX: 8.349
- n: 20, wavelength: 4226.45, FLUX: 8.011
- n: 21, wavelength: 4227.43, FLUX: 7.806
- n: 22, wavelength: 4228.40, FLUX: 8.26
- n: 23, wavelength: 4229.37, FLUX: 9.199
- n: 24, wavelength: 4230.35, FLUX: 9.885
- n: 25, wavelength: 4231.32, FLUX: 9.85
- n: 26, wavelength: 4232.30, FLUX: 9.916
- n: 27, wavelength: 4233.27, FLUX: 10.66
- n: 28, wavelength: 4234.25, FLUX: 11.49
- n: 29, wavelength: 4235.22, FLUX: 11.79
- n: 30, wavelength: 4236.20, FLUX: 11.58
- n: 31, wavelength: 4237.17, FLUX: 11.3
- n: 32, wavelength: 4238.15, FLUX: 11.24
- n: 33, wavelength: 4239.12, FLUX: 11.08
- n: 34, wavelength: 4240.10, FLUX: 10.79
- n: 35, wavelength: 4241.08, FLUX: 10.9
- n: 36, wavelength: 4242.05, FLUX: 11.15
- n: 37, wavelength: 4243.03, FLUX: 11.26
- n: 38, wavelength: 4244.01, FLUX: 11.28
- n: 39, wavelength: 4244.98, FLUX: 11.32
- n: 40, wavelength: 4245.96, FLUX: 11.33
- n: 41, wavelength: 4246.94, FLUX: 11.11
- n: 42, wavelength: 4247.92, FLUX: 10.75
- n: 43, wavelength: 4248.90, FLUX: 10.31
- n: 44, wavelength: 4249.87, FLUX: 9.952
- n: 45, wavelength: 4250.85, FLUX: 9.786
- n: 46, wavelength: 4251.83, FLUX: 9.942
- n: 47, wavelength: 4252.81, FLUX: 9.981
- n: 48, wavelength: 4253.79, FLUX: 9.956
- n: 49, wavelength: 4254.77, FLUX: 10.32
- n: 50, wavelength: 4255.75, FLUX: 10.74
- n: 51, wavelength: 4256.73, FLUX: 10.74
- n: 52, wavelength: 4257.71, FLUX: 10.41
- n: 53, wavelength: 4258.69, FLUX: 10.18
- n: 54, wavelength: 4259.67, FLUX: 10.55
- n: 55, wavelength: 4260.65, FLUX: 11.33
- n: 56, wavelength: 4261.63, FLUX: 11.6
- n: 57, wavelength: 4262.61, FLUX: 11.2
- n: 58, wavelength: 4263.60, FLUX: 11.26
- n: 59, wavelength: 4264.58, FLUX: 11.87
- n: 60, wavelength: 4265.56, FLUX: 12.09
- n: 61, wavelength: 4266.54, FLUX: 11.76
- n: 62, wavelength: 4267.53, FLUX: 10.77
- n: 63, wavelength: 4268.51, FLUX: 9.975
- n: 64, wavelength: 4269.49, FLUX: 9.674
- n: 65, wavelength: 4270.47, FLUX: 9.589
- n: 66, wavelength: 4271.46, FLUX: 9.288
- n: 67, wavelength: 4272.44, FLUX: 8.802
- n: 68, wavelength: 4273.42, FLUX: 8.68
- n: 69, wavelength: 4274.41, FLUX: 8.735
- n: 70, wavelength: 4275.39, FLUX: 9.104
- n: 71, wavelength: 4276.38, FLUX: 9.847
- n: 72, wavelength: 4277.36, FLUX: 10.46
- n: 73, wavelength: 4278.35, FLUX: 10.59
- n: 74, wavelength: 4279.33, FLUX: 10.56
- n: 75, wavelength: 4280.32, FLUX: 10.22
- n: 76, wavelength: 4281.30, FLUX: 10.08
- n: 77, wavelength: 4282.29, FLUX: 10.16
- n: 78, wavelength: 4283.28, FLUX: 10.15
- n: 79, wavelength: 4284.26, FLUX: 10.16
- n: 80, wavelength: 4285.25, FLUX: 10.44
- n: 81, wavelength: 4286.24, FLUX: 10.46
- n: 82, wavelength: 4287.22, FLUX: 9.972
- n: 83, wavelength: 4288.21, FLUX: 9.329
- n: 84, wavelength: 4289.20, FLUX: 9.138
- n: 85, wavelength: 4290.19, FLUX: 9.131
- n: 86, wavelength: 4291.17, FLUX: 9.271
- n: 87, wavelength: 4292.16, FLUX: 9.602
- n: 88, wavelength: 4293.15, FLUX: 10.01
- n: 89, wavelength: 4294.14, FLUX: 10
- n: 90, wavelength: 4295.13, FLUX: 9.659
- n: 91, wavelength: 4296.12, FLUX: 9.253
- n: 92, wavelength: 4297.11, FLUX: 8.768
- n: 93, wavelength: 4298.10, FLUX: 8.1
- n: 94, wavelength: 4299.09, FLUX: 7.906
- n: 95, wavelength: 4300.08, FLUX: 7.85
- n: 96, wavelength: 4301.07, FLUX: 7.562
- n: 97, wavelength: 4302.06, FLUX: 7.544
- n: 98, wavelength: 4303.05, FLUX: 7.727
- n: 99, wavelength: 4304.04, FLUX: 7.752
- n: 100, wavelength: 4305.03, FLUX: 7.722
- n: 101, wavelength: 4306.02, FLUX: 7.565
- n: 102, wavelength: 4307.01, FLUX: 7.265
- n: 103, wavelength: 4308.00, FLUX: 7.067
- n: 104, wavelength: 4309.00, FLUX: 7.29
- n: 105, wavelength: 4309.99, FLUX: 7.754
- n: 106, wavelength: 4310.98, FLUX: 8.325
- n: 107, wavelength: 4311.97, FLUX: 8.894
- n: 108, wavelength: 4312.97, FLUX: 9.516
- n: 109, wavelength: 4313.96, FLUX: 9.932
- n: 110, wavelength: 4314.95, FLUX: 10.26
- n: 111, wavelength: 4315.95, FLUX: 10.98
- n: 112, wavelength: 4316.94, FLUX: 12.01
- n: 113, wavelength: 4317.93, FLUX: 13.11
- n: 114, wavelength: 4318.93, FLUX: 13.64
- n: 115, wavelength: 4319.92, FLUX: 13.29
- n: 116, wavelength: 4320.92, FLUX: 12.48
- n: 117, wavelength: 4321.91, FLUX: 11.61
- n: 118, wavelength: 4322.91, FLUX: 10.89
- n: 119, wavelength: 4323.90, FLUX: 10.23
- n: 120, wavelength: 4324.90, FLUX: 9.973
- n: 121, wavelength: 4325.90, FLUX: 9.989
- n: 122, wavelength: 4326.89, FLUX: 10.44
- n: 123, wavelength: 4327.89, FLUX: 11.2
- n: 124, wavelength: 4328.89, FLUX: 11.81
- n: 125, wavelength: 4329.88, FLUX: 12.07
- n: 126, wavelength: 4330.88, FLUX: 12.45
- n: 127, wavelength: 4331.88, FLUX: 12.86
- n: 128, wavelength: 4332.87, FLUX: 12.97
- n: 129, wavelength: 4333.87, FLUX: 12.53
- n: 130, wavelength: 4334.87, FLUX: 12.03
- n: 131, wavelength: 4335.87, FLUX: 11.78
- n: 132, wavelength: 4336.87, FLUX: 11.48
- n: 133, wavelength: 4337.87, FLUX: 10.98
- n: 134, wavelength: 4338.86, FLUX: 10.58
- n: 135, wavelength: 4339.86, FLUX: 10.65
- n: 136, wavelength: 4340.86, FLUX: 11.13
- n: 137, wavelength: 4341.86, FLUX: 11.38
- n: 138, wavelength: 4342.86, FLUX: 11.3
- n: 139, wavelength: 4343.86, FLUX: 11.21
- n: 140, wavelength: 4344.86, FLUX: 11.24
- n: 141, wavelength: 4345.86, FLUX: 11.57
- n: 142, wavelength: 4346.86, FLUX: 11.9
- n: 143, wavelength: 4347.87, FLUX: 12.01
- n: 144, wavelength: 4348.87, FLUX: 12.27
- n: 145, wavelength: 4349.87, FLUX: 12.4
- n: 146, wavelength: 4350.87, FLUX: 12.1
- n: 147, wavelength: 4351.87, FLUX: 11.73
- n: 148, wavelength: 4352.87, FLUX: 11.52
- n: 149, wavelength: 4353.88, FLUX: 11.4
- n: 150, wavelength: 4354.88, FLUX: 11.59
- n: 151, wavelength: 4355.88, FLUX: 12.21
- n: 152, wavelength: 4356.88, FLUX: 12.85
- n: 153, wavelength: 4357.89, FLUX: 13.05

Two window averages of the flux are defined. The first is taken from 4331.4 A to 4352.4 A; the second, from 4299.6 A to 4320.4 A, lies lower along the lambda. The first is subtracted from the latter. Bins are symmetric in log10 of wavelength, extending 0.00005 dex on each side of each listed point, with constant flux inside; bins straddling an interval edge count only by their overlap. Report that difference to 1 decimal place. -2.5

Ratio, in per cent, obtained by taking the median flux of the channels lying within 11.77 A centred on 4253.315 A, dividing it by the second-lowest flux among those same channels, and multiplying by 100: 103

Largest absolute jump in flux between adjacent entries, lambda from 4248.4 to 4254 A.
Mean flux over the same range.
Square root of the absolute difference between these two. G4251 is 3.10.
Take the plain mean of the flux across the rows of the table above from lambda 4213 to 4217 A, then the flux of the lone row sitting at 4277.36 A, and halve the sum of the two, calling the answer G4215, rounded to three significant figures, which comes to 10.7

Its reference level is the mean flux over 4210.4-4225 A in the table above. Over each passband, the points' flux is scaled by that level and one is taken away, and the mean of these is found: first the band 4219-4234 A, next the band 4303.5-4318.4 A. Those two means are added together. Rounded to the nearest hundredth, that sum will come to -0.25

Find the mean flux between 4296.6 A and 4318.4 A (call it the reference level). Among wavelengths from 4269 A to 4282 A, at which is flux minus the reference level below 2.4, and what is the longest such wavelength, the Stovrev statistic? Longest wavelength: 4281.30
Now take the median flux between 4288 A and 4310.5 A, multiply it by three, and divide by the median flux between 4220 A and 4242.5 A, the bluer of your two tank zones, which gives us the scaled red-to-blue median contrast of 2.2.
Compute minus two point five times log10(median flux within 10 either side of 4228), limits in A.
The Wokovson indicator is -2.49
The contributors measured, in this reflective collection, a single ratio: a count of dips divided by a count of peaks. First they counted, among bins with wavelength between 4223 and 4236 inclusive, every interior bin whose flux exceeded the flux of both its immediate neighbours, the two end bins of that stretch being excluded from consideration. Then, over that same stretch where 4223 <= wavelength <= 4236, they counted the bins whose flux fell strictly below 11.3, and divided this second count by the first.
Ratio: 11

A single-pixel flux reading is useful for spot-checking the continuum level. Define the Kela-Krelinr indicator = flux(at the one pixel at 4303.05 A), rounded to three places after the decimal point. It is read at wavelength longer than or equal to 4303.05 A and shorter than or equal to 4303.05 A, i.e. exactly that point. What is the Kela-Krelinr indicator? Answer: 7.727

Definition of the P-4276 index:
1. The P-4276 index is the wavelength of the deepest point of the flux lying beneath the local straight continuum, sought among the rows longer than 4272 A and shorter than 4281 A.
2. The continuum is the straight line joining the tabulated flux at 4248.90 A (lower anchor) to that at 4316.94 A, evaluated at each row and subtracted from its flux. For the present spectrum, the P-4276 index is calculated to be 4273.42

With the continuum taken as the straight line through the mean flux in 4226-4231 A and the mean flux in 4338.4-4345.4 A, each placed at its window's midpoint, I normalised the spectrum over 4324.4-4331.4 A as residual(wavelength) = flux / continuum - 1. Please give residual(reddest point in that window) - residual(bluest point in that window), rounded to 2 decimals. 0.22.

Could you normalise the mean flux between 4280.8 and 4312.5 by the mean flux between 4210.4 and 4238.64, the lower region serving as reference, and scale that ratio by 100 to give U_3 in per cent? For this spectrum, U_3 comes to 86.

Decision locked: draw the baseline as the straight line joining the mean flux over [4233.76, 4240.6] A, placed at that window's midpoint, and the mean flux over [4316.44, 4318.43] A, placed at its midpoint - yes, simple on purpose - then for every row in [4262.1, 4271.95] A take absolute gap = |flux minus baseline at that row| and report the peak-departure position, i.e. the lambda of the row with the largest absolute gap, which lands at 4271.46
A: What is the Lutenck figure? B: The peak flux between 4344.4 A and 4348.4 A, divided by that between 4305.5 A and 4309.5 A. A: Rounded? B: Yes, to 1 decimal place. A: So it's 1.6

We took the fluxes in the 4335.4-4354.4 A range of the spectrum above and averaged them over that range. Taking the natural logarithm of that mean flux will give 2.44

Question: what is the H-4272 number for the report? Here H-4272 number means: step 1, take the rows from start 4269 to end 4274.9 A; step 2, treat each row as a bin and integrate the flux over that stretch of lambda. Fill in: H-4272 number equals 53.9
